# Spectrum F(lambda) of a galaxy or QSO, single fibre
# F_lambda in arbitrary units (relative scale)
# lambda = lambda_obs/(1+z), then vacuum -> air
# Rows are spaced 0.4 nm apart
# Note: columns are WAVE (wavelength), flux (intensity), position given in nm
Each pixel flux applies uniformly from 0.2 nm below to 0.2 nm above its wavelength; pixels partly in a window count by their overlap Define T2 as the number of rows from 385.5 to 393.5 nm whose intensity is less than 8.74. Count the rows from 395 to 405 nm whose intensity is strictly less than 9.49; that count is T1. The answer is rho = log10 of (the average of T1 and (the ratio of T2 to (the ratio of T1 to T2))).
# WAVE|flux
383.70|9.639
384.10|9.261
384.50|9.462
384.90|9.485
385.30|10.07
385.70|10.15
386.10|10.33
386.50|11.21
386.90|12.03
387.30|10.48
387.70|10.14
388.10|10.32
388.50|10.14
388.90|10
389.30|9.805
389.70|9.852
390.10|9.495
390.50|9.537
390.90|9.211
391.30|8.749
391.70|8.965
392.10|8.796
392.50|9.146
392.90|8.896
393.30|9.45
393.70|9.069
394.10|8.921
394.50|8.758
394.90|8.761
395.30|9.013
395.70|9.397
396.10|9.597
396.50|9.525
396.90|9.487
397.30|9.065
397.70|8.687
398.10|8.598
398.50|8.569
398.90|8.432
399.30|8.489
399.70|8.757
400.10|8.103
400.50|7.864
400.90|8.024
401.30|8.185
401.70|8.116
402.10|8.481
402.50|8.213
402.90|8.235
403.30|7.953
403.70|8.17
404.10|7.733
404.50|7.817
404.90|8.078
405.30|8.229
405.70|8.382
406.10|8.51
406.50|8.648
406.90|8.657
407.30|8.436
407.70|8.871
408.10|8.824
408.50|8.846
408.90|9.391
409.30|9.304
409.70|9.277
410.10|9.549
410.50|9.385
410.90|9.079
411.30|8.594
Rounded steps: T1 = 23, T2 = 0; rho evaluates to 1.06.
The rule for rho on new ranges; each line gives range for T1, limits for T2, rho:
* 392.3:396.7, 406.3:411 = 0.70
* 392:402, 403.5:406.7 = 1.11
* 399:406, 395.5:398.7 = 0.94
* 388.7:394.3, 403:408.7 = 1.05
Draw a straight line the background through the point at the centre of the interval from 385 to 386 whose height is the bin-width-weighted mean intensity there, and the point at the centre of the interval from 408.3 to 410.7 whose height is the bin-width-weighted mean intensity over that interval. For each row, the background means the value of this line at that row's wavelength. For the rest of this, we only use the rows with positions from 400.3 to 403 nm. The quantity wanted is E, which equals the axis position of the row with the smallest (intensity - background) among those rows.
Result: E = 400.50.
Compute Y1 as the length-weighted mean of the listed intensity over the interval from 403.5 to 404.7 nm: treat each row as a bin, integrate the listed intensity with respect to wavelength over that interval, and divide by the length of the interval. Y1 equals 7.9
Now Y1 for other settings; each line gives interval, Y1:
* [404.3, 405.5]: 8.0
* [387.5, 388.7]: 10.2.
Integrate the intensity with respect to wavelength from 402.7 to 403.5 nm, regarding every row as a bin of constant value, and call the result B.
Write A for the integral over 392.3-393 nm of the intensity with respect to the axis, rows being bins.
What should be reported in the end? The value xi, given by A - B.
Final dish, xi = -0.1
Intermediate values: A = 6.3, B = 6.5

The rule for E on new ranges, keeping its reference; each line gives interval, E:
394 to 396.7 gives 394.50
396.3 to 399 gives 398.90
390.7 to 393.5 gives 391.30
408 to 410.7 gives 408.10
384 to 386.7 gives 384.10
